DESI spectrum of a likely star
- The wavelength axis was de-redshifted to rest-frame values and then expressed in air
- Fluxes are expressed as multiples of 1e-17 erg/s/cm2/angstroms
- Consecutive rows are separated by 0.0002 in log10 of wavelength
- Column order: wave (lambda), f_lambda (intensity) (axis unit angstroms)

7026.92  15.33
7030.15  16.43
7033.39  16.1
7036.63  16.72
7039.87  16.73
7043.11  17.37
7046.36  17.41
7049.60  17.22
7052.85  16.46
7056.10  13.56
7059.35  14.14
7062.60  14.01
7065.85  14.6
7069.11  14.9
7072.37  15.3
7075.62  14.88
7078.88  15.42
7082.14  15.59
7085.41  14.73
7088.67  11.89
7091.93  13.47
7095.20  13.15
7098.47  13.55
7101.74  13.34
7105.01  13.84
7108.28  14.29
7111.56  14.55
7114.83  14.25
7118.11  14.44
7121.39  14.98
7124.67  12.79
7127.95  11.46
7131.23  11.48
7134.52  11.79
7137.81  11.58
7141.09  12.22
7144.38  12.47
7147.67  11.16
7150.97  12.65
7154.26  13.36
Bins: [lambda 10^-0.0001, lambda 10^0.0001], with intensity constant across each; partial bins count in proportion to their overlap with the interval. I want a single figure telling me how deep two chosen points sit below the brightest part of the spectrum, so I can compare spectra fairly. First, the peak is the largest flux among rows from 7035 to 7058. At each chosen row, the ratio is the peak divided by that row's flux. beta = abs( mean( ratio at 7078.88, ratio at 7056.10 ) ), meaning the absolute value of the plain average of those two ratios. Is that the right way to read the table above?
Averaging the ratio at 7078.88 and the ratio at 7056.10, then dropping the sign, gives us 1.21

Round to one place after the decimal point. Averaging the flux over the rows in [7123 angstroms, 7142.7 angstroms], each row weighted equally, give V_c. 11.9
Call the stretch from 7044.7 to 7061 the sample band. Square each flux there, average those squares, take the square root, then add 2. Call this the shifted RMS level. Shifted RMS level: 17.8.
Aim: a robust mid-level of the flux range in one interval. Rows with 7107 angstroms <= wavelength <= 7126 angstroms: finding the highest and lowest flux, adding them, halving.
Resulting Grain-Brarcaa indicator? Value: 13.9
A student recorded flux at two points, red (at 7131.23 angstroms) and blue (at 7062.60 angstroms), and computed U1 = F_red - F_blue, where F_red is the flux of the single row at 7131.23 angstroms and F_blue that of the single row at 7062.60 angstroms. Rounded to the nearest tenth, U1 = -2.5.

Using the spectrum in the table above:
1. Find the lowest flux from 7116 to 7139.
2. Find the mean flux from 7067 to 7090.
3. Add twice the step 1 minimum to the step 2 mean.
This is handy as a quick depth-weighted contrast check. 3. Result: 37.6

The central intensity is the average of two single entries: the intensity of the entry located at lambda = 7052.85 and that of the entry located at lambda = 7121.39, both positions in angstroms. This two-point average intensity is 15.7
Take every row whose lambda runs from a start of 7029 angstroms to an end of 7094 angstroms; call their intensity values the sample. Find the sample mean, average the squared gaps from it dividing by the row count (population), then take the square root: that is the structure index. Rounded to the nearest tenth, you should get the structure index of 1.4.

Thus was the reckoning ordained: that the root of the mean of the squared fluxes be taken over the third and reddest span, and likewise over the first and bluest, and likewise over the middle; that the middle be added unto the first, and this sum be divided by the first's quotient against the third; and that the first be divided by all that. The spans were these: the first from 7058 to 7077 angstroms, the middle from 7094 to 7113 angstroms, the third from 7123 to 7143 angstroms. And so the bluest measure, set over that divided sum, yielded 0.634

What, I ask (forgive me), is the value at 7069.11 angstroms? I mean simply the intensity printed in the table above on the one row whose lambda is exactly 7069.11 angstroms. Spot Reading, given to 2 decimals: 14.90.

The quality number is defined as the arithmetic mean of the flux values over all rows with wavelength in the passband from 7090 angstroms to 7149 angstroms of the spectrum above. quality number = 13.0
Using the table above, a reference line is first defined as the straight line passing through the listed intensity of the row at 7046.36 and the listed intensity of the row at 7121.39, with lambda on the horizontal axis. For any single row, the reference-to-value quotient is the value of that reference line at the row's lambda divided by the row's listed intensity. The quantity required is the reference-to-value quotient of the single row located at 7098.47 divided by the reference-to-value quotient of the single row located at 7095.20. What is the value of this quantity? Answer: 0.96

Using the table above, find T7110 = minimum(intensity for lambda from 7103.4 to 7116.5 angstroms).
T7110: 13.84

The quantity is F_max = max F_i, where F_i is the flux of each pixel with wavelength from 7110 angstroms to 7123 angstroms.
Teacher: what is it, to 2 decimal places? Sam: 14.98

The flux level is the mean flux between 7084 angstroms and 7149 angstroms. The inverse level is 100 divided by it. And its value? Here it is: 7.65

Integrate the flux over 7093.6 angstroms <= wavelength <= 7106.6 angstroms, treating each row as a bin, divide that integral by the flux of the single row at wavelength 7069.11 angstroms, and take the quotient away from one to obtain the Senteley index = -10.8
